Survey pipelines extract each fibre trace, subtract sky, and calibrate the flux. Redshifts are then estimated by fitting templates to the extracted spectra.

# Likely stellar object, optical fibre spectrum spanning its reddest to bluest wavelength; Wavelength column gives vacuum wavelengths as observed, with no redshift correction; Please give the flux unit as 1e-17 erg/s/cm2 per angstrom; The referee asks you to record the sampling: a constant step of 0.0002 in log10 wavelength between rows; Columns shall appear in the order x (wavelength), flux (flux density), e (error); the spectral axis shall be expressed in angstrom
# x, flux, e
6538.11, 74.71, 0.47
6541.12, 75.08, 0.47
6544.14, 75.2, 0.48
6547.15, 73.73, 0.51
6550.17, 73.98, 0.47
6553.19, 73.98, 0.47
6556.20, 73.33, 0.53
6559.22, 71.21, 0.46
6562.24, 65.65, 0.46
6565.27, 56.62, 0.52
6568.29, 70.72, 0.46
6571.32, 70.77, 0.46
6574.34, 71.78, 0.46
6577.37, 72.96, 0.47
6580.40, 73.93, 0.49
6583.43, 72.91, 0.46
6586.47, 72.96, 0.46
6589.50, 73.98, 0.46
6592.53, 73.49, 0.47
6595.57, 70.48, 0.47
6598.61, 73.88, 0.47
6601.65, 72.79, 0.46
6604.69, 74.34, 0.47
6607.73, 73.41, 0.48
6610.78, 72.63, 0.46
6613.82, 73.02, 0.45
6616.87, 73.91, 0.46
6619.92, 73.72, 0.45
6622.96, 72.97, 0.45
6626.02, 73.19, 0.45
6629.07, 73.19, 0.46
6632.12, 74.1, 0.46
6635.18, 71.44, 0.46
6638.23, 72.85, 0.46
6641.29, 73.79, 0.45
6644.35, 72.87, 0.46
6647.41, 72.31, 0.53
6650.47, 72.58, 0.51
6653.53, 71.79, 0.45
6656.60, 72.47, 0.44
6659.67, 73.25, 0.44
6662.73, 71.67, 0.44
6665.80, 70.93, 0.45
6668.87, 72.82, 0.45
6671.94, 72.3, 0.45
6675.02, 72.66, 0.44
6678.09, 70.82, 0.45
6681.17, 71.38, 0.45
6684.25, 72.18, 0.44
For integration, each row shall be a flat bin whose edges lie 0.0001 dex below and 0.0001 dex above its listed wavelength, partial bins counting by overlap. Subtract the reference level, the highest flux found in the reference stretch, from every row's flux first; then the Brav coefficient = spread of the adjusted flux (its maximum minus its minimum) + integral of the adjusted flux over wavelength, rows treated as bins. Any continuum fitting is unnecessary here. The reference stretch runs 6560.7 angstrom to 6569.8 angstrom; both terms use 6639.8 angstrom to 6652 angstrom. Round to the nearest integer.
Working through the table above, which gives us 28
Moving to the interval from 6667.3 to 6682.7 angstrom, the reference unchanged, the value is 22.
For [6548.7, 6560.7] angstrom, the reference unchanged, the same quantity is 32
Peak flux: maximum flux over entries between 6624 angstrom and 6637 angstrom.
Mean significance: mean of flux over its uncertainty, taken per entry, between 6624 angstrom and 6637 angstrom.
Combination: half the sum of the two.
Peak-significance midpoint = 117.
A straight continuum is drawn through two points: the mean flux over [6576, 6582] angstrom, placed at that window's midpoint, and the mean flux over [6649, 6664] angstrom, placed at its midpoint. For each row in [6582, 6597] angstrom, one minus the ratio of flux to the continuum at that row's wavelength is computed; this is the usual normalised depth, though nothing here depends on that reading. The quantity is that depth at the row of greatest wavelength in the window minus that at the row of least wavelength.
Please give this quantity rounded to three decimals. 0.031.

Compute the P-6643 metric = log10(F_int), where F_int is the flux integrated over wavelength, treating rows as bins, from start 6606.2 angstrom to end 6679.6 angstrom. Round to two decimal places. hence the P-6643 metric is 3.73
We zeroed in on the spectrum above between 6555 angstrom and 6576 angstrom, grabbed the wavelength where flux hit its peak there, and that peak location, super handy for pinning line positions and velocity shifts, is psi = 6556.20 angstrom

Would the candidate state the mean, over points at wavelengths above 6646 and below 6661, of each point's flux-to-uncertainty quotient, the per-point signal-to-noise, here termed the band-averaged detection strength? 154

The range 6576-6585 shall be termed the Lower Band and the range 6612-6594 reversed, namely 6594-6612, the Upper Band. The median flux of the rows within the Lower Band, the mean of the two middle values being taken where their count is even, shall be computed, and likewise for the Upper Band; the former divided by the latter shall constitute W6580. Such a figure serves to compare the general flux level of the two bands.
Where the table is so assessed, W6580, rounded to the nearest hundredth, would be 1.00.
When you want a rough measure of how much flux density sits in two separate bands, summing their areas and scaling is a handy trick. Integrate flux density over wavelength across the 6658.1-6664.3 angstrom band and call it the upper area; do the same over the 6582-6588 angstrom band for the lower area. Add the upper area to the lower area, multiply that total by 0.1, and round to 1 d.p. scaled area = 88.7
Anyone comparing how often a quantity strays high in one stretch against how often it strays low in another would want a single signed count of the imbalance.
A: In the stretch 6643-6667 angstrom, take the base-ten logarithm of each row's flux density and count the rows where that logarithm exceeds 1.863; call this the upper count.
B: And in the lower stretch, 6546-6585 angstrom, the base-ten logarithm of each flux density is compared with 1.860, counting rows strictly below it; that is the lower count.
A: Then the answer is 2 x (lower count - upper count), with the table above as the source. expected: 10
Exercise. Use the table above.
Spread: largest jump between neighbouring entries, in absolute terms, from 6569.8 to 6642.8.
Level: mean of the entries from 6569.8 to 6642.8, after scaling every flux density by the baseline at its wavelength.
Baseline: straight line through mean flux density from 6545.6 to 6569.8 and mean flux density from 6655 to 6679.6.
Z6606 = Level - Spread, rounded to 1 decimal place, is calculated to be -2.4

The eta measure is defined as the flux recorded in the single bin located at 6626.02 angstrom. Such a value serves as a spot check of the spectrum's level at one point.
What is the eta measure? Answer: 73.19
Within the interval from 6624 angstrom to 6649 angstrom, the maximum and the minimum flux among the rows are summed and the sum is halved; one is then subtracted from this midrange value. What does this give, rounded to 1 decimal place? 71.8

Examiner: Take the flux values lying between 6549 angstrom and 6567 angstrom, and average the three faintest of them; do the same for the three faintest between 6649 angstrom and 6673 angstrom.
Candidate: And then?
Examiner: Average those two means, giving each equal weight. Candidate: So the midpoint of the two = 68.0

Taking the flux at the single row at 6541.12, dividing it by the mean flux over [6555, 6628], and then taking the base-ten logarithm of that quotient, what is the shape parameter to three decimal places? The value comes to 0.019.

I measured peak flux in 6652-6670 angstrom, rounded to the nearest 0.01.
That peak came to 73.25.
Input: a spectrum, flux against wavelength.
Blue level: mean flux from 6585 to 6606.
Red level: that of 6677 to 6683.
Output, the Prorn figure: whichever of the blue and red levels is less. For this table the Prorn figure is 71.1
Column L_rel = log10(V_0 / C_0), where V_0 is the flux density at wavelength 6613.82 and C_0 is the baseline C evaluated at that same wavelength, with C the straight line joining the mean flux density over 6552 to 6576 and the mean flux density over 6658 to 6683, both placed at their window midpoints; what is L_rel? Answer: 0.015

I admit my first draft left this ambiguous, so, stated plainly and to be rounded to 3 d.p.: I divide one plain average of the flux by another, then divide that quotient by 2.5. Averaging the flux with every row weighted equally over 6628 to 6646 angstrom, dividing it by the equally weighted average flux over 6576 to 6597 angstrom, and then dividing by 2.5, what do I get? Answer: 0.400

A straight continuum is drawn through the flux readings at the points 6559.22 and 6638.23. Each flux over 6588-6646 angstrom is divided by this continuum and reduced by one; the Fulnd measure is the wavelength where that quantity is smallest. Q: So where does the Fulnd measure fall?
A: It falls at 6595.57 angstrom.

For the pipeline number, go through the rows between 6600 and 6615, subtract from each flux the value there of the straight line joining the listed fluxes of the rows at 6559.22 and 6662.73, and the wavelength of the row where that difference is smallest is 6610.78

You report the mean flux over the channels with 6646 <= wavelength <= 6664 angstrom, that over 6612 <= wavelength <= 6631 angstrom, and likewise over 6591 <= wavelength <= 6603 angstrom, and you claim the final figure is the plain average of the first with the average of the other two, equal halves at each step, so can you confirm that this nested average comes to 72.7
